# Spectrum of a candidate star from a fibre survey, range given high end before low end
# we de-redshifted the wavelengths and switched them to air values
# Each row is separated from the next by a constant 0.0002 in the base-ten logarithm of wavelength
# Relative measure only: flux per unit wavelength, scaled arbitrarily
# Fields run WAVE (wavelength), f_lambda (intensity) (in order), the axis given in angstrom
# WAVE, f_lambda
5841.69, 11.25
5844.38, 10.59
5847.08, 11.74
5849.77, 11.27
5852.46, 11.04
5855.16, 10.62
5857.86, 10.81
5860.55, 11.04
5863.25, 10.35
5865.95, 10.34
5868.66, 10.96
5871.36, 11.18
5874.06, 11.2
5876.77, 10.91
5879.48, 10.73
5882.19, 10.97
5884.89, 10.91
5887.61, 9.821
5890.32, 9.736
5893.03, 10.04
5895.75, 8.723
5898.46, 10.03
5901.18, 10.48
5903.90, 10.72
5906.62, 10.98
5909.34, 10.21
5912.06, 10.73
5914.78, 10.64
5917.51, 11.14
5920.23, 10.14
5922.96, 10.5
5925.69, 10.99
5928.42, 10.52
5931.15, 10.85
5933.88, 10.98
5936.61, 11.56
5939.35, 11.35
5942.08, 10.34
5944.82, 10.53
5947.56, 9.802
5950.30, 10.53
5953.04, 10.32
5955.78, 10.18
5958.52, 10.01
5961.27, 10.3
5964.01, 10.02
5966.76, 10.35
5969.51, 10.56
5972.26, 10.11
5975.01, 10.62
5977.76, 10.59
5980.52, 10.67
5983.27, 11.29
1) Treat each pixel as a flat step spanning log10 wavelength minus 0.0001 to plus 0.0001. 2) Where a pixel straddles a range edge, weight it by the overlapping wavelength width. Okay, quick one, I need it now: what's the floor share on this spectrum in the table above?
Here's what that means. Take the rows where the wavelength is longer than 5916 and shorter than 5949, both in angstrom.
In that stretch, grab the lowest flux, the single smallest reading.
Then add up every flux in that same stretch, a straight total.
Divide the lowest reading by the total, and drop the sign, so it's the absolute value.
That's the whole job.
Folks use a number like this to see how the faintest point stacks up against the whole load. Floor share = 0.076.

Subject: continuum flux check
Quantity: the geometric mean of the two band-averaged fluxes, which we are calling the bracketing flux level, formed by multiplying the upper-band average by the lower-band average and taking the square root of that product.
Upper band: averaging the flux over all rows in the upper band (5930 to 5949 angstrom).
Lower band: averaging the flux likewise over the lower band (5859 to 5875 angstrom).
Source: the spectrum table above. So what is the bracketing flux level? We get 10.8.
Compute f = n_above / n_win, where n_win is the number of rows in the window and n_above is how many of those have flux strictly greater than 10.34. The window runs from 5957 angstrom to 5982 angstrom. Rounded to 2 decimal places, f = 0.56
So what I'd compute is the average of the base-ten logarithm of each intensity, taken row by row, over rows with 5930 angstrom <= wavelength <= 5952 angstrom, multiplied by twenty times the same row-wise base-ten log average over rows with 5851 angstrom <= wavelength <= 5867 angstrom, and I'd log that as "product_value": 21.2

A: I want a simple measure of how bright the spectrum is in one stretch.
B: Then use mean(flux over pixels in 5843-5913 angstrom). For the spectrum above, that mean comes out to 10.6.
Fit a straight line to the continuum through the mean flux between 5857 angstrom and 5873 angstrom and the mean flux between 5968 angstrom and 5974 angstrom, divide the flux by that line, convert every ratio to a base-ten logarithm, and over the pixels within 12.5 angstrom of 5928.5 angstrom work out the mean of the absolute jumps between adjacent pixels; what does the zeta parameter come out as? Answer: 0.0181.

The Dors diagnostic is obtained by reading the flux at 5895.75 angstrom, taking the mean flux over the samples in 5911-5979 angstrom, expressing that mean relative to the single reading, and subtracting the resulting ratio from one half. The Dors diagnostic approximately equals -0.71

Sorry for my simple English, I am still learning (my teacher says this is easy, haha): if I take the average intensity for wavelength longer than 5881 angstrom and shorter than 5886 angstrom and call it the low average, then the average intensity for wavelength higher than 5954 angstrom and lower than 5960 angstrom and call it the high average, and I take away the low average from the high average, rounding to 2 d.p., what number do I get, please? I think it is -0.85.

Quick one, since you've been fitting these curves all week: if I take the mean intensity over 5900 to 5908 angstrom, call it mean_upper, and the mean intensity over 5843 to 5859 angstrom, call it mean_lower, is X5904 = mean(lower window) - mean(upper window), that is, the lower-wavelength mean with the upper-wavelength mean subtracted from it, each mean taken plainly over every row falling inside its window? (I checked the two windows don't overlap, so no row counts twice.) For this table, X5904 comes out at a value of 0.28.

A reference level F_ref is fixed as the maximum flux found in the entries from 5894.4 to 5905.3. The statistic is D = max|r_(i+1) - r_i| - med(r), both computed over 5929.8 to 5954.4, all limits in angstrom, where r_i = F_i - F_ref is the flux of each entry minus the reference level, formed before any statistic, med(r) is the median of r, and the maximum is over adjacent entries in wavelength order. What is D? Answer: 1.20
